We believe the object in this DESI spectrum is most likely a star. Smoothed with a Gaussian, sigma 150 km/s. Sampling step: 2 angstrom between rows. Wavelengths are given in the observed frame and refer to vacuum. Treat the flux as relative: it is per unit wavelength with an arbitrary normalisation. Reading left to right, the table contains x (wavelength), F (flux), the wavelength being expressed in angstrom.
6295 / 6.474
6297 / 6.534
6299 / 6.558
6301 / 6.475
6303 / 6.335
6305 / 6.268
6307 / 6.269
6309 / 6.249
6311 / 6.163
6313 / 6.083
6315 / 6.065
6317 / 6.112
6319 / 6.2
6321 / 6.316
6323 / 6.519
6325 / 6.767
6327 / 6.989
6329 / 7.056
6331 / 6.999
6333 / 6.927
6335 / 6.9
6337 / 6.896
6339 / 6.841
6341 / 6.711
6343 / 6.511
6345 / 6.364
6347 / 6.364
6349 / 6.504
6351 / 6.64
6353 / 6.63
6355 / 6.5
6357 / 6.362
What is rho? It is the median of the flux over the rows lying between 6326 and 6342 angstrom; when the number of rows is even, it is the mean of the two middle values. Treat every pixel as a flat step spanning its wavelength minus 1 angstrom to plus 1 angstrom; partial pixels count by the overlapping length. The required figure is 6.9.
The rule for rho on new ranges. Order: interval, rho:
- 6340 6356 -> 6.5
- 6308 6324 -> 6.2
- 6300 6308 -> 6.3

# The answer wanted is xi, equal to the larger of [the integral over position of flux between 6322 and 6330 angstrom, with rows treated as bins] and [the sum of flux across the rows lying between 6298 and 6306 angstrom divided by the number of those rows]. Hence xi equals 54.7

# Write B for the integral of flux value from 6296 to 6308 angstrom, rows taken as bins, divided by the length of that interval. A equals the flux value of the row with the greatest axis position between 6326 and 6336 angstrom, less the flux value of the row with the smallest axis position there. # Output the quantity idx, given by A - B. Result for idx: -6.50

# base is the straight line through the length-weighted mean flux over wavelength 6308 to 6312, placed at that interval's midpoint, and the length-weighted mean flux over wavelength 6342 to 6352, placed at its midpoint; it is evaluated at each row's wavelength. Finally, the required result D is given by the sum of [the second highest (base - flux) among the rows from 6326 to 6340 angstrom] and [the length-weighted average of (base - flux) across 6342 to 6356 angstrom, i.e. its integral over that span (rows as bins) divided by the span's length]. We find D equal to -0.50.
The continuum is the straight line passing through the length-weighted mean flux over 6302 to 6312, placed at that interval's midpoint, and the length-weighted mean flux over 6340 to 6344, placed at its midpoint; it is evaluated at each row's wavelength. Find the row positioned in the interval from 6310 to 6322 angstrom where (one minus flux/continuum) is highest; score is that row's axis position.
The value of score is 6315 angstrom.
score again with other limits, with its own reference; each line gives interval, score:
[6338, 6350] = 6347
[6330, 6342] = 6341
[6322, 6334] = 6323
